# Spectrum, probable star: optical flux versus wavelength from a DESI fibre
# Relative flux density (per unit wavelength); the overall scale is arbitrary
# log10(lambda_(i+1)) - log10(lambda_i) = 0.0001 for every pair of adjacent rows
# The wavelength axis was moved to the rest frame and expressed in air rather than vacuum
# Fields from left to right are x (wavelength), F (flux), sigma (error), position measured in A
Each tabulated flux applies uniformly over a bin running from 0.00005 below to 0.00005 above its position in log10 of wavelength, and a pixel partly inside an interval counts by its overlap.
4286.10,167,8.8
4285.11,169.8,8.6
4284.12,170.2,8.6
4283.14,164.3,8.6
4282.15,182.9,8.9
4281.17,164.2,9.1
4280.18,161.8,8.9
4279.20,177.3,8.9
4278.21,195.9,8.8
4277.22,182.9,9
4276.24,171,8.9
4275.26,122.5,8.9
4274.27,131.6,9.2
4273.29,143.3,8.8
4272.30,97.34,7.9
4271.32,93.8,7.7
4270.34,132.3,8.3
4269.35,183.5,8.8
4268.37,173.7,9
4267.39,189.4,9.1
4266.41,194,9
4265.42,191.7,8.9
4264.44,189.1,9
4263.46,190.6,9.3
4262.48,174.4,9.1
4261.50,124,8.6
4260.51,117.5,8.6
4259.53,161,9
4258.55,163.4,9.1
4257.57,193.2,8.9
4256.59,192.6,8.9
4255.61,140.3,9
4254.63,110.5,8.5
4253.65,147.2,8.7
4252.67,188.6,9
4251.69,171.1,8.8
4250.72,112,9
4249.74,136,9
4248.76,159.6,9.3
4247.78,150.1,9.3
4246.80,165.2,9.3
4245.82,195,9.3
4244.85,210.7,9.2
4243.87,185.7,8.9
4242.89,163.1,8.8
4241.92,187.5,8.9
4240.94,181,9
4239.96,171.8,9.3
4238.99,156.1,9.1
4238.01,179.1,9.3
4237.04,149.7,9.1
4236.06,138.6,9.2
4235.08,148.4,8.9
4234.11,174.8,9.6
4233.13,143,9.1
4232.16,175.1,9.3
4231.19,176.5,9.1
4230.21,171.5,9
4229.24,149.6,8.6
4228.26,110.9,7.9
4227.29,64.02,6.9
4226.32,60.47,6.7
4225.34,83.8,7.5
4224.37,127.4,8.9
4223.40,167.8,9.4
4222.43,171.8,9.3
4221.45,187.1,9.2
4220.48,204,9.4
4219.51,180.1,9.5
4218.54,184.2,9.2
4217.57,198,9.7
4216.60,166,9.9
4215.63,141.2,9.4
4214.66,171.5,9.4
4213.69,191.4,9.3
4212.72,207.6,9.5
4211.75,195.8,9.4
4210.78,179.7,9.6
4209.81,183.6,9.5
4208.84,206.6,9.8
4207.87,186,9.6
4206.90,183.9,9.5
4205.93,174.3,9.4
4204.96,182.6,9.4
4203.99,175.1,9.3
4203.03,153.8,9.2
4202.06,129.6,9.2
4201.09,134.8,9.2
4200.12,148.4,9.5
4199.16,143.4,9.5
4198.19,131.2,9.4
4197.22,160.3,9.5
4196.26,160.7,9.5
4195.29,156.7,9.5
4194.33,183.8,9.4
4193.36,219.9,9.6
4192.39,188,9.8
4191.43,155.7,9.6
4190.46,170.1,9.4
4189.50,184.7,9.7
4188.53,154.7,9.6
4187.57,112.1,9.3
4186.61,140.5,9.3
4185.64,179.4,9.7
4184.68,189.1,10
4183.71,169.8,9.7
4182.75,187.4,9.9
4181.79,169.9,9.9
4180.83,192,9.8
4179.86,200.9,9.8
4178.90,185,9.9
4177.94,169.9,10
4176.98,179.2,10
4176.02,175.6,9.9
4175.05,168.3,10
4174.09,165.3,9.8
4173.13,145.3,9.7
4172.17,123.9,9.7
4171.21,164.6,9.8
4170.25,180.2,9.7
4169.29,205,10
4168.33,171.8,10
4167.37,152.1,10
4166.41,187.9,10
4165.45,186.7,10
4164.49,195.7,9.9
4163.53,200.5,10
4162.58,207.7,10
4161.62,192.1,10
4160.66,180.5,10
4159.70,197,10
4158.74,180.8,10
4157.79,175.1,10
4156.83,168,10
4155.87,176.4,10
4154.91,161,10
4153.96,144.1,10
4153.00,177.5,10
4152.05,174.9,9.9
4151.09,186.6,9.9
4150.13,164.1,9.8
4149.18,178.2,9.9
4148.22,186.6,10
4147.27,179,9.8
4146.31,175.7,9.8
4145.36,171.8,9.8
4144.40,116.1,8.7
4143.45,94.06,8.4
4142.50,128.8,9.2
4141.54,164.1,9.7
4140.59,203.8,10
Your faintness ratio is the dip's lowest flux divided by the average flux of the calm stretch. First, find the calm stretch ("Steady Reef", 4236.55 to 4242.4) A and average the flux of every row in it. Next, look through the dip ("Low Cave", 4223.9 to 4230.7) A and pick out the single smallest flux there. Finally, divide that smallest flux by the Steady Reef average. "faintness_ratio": 0.4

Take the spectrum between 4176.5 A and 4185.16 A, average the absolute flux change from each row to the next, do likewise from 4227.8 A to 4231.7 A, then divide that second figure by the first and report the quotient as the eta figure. 1.4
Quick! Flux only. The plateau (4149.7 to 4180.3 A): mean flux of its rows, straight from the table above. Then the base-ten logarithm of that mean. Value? 2.246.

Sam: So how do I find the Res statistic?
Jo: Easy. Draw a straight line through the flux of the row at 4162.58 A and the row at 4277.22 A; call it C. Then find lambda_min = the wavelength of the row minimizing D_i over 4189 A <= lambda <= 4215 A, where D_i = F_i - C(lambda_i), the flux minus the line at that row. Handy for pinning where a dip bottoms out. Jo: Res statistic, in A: 4202.06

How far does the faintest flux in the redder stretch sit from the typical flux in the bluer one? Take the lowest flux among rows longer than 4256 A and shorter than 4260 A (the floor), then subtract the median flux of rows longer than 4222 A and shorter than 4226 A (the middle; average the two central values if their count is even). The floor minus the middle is 13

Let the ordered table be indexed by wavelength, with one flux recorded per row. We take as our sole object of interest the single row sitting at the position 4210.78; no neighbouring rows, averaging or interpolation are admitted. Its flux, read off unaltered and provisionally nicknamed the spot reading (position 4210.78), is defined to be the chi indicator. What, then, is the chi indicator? 179.7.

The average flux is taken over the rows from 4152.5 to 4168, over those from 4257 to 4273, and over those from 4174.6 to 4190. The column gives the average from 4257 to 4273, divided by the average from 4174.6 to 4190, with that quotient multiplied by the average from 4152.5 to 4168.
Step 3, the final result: 168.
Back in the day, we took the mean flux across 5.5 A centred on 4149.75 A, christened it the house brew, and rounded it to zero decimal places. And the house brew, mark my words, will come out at 178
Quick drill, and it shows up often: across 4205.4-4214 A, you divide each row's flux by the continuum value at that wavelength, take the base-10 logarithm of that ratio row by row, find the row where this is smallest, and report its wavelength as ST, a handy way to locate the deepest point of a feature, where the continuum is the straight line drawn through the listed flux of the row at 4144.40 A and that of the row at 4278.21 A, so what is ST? 4205.93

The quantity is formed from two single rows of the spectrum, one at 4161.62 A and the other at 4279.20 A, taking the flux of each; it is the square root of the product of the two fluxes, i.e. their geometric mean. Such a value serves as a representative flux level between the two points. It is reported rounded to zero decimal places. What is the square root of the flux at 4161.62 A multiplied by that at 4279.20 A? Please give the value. 185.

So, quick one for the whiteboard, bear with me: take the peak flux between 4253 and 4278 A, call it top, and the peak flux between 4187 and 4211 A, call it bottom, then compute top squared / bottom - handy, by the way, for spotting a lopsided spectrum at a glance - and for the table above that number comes 171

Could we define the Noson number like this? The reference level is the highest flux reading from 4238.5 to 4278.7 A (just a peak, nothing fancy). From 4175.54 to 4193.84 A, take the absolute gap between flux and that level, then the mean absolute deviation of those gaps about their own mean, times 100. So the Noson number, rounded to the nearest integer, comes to 1569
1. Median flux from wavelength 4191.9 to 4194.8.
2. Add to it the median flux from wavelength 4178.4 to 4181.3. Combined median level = 380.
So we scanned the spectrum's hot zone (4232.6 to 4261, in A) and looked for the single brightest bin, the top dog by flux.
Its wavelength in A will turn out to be 4244.85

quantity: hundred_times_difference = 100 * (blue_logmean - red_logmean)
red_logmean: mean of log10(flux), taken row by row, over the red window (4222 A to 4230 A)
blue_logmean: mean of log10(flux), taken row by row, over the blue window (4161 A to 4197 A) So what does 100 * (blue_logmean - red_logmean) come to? 20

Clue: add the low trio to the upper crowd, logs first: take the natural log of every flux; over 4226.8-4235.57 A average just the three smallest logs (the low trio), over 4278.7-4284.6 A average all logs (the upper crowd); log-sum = 9.7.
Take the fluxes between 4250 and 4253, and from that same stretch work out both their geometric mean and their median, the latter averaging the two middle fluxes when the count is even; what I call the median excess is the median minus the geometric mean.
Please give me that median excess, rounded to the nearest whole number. 18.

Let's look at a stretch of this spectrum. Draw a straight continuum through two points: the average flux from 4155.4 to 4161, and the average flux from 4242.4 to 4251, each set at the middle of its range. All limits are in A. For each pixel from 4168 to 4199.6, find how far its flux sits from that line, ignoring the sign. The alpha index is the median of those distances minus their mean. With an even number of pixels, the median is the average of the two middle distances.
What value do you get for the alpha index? -5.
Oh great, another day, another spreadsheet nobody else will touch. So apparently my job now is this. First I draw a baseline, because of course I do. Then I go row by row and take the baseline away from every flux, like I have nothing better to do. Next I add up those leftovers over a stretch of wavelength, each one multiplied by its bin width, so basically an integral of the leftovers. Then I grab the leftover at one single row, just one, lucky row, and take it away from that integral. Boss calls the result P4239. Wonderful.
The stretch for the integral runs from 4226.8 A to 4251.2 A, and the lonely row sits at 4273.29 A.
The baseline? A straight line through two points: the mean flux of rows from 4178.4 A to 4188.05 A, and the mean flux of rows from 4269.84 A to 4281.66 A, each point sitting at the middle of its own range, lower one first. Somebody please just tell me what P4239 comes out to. 18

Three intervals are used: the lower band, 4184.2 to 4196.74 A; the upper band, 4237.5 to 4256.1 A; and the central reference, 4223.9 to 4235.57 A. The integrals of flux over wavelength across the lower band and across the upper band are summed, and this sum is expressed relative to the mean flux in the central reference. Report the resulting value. 39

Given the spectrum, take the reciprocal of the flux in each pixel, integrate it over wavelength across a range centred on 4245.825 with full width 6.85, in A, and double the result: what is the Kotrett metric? 0.079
